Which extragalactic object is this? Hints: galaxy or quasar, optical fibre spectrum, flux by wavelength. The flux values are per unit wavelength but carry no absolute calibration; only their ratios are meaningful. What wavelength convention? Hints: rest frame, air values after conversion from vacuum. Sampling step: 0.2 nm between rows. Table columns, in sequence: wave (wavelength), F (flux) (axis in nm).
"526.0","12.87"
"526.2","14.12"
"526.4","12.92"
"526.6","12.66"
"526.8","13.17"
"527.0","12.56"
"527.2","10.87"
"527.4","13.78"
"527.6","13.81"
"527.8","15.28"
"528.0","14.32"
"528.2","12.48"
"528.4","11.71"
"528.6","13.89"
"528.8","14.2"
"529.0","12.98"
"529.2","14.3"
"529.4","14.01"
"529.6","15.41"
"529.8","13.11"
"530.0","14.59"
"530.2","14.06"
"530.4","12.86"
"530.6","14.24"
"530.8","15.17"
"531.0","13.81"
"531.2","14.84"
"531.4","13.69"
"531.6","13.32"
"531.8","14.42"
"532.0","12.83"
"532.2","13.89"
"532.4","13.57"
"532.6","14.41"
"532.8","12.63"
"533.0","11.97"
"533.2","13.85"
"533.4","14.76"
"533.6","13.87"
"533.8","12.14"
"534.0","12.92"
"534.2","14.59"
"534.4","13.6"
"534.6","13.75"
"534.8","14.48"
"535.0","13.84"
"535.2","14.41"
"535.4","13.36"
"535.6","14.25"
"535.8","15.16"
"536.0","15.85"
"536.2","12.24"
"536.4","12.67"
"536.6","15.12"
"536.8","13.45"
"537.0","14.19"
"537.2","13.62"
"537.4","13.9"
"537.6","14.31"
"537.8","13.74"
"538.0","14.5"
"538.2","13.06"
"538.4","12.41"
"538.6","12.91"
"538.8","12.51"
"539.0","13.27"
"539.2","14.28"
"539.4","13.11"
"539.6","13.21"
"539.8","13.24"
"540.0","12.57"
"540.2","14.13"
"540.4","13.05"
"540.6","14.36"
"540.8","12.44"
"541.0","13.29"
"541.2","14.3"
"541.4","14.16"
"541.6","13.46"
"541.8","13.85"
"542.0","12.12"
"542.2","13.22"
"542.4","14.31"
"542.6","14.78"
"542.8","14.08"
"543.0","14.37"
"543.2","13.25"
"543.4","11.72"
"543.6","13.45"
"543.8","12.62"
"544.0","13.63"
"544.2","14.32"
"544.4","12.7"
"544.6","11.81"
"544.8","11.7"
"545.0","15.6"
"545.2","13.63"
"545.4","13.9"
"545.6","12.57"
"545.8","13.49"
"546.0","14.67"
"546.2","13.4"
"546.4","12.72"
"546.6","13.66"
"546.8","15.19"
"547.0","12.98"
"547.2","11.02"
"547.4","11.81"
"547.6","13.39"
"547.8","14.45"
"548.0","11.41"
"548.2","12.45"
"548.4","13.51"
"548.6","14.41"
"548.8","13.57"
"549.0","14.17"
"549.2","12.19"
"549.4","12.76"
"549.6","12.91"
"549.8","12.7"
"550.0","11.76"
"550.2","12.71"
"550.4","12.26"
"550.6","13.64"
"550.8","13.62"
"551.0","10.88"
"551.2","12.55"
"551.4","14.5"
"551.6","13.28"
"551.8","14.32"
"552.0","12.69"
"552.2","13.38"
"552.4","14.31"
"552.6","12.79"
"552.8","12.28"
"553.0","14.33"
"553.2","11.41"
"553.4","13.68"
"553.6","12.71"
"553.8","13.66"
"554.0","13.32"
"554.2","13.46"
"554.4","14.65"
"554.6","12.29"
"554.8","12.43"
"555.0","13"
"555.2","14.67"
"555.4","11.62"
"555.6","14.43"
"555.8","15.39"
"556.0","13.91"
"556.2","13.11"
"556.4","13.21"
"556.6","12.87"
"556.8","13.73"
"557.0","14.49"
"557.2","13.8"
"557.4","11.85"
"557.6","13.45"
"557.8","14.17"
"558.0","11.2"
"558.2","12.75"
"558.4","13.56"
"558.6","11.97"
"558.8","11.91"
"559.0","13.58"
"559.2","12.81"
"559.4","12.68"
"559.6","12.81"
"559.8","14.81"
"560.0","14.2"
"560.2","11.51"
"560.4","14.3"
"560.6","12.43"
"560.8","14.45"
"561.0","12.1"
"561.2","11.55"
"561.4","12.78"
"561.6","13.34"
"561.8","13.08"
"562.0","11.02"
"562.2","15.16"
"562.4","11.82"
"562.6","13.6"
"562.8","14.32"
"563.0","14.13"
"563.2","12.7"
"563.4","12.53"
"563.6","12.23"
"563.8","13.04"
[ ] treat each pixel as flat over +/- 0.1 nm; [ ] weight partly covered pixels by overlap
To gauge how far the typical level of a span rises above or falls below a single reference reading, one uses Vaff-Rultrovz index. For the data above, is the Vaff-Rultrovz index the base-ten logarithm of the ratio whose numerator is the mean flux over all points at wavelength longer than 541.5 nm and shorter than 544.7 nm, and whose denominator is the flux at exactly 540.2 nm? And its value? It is -0.02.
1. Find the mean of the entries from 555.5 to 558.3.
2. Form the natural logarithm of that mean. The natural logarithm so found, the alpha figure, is 2.60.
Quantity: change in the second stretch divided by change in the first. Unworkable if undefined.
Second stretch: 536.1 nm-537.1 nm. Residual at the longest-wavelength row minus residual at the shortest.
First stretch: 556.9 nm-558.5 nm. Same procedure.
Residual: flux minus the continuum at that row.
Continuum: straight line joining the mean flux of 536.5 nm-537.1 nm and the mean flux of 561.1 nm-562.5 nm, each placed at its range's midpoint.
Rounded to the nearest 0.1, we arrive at -2.4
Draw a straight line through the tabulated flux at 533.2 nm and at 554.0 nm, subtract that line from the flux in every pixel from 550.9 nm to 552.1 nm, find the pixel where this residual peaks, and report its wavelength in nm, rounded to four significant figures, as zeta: 551.4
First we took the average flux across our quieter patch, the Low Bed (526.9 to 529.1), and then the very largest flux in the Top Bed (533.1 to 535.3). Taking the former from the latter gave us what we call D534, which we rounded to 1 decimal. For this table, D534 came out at 1.5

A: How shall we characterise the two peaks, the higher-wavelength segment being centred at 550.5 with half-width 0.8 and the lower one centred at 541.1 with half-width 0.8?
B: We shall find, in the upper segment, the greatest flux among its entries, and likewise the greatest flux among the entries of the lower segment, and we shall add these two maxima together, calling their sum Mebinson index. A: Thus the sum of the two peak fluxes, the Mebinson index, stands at 28.0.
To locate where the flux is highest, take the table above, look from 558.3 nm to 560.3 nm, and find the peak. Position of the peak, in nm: 559.8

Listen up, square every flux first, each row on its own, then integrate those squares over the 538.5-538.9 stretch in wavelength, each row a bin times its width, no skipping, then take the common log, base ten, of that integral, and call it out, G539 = 1.81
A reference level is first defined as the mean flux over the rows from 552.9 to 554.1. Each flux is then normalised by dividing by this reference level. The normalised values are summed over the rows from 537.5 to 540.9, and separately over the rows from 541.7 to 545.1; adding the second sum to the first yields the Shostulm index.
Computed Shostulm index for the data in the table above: 34.5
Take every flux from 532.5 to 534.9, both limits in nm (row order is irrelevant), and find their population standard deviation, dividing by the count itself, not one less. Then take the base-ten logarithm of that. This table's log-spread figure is -0.037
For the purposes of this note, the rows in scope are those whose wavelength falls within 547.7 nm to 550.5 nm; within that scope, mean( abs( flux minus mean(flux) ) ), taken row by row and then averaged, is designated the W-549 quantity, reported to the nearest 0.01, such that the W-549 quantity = 0.77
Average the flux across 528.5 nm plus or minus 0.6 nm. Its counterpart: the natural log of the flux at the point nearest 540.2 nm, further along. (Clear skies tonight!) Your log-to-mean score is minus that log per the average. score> -0.200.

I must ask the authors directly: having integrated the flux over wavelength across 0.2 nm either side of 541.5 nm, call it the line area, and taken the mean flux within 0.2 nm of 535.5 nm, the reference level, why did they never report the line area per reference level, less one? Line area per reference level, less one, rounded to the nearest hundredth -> -0.60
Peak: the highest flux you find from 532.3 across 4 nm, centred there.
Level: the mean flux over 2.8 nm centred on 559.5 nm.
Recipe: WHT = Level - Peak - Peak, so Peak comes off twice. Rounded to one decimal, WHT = -17.2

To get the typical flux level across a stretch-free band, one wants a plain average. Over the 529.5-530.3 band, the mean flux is 14.3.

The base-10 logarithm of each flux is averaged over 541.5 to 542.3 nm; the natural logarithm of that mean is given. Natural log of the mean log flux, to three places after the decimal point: 0.112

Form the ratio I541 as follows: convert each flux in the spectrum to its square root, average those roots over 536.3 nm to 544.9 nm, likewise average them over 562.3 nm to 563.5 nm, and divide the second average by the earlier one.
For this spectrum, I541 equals 0.99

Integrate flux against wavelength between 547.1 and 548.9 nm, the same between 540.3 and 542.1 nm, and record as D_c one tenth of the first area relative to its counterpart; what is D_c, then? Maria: 0.096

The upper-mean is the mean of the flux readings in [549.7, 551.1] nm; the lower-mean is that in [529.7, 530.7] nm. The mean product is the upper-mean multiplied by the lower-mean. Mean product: 172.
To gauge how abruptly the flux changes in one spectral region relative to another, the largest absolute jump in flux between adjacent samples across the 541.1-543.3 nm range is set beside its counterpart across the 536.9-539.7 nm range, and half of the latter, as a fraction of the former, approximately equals 0.42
